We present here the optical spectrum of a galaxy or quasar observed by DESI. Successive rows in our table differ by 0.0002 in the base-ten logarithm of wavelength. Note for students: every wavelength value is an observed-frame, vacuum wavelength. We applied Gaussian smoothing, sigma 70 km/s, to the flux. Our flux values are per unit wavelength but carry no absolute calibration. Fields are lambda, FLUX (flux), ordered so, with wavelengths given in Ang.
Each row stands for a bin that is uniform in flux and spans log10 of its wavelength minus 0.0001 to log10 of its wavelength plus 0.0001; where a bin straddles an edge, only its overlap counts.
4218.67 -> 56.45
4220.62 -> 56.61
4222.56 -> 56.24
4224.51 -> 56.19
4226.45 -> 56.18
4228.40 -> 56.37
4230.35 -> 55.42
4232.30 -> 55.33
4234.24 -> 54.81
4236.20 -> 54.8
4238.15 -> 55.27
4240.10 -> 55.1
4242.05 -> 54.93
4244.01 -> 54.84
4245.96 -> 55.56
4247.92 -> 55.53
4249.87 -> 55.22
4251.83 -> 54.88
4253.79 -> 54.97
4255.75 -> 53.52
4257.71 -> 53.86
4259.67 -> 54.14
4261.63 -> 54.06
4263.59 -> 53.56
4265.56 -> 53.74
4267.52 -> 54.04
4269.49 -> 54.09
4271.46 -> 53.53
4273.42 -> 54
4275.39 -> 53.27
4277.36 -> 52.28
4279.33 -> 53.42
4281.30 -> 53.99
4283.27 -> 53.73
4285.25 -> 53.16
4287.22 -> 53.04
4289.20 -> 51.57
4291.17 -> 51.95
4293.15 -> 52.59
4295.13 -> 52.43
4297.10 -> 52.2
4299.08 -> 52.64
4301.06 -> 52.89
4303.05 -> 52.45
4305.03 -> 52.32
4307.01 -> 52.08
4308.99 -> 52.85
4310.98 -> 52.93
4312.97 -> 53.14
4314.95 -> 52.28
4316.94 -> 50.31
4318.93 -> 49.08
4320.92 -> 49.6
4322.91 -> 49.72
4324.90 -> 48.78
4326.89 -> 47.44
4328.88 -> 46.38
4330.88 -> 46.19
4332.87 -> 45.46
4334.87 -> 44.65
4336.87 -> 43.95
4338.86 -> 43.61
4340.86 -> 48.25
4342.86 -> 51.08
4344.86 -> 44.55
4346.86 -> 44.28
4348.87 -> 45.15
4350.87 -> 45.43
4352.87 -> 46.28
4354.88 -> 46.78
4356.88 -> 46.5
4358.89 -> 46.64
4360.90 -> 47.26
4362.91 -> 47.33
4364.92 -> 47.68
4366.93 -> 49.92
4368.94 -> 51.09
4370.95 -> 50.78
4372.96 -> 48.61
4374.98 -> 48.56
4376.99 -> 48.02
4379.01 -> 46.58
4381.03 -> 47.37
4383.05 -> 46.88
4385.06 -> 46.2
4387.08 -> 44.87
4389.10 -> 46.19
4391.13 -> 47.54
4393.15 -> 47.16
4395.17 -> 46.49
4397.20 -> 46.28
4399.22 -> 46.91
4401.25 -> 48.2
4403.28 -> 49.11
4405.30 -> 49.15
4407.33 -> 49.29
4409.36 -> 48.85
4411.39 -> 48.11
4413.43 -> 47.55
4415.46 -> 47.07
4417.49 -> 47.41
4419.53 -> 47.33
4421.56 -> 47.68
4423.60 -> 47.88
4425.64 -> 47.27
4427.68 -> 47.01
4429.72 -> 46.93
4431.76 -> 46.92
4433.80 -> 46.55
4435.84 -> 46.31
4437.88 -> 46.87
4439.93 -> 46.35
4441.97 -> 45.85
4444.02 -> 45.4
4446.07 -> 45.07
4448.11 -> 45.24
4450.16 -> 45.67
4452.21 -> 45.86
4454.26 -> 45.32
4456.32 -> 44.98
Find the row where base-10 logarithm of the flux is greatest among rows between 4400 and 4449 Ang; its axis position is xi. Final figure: 4407.33 Ang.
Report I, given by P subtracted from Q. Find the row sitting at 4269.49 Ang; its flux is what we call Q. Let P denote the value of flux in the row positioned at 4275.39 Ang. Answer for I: 0.8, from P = 53.27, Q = 54.09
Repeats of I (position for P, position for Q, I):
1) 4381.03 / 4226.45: 8.8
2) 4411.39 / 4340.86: 0.1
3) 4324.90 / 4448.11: -3.5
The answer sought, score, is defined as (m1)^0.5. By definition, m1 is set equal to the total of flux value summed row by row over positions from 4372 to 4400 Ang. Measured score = 25.6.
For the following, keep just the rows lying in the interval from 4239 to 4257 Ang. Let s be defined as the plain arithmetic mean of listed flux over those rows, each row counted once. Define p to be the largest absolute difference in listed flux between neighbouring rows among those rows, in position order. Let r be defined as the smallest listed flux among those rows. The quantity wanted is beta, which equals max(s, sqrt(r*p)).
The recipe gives 55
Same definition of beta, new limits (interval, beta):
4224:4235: 56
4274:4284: 53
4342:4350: 46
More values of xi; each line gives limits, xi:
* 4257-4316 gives 4259.67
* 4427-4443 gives 4427.68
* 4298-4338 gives 4312.97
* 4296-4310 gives 4301.06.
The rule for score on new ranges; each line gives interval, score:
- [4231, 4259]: 27.7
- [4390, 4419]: 25.9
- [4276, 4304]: 27.2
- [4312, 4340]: 25.9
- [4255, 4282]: 27.4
